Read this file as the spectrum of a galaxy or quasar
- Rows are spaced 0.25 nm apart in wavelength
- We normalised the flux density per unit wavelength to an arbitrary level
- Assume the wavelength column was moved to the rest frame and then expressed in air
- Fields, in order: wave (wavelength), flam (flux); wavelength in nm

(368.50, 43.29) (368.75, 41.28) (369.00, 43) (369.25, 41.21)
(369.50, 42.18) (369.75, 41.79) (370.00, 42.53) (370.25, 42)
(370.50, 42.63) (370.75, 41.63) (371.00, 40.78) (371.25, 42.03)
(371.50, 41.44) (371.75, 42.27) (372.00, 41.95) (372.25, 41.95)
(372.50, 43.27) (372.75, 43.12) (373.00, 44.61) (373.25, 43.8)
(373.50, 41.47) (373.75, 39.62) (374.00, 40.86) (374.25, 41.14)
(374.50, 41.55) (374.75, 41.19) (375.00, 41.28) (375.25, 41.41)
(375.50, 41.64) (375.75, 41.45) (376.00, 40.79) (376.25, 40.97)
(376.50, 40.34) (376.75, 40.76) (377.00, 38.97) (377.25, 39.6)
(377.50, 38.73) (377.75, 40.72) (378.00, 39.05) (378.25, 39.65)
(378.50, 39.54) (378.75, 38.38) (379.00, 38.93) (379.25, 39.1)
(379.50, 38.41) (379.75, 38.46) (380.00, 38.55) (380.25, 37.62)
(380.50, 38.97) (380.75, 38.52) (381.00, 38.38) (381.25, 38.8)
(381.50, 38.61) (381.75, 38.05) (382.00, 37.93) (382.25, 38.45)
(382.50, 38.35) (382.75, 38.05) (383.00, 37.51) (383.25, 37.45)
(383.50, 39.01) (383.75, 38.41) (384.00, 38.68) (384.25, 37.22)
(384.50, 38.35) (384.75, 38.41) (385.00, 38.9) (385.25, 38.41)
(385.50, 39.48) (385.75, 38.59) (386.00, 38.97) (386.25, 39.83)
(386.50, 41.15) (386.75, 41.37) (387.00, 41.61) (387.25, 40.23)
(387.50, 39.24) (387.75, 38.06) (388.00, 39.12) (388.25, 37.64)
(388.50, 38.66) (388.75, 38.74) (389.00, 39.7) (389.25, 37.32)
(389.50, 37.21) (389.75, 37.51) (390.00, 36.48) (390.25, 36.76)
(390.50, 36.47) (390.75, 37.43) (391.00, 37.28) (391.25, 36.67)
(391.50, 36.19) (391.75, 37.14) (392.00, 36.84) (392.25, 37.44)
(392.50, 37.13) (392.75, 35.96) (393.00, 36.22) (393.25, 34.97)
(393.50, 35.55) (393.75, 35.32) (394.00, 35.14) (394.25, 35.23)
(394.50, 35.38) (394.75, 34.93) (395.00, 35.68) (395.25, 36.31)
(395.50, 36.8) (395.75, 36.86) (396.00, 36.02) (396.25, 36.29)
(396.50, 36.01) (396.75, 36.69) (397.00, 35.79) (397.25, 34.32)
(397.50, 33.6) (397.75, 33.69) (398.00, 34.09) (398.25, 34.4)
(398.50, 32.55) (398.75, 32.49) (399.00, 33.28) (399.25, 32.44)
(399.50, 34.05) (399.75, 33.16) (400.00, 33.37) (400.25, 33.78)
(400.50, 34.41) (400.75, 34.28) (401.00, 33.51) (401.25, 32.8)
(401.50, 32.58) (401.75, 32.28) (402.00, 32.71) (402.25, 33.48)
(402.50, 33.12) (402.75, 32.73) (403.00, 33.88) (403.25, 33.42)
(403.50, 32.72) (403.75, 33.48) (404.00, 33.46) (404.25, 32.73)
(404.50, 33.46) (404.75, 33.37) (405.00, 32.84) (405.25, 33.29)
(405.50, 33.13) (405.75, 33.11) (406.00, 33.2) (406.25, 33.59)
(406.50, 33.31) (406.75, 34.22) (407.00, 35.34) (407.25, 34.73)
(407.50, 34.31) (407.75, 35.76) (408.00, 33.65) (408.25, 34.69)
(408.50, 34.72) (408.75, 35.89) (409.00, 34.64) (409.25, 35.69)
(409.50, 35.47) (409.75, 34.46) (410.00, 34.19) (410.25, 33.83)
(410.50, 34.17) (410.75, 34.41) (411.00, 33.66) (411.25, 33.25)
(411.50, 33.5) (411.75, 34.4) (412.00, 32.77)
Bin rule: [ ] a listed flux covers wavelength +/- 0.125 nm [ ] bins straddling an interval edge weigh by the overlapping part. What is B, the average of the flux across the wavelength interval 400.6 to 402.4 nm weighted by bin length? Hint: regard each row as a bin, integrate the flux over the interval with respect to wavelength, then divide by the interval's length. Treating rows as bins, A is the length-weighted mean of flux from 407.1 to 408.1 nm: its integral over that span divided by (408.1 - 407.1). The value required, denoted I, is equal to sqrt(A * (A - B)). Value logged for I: 7.3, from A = 35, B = 33.1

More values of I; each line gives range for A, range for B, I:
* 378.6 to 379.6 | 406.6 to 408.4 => 12.6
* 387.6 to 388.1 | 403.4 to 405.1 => 14.5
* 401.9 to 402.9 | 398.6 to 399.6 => 0.6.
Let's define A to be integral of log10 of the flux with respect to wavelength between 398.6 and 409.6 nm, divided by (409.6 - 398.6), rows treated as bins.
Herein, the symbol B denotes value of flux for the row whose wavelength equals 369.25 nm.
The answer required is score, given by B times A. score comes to 62.9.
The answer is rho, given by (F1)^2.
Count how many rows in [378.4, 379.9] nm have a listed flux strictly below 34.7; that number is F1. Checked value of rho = 0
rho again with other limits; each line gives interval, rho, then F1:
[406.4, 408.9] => 25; 5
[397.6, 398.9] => 25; 5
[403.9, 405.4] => 36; 6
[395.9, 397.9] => 9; 3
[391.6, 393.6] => 0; 0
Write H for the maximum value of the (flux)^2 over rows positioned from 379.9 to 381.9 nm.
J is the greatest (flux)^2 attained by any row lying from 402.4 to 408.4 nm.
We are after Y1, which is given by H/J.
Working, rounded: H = 1519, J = 1279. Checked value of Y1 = 1.2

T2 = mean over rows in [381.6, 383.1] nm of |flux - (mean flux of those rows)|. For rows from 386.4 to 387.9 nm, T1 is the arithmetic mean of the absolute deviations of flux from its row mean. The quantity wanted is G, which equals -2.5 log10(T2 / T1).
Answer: 1.7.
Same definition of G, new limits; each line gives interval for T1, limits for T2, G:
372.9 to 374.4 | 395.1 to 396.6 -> 1.8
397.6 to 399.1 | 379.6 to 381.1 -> 0.9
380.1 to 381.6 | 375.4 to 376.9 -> -0.1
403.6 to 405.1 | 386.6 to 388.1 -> -1.5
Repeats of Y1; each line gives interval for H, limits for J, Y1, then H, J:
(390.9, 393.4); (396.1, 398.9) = 1.0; 1402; 1346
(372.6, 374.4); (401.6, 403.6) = 1.7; 1990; 1148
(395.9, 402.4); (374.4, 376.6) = 0.8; 1346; 1734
